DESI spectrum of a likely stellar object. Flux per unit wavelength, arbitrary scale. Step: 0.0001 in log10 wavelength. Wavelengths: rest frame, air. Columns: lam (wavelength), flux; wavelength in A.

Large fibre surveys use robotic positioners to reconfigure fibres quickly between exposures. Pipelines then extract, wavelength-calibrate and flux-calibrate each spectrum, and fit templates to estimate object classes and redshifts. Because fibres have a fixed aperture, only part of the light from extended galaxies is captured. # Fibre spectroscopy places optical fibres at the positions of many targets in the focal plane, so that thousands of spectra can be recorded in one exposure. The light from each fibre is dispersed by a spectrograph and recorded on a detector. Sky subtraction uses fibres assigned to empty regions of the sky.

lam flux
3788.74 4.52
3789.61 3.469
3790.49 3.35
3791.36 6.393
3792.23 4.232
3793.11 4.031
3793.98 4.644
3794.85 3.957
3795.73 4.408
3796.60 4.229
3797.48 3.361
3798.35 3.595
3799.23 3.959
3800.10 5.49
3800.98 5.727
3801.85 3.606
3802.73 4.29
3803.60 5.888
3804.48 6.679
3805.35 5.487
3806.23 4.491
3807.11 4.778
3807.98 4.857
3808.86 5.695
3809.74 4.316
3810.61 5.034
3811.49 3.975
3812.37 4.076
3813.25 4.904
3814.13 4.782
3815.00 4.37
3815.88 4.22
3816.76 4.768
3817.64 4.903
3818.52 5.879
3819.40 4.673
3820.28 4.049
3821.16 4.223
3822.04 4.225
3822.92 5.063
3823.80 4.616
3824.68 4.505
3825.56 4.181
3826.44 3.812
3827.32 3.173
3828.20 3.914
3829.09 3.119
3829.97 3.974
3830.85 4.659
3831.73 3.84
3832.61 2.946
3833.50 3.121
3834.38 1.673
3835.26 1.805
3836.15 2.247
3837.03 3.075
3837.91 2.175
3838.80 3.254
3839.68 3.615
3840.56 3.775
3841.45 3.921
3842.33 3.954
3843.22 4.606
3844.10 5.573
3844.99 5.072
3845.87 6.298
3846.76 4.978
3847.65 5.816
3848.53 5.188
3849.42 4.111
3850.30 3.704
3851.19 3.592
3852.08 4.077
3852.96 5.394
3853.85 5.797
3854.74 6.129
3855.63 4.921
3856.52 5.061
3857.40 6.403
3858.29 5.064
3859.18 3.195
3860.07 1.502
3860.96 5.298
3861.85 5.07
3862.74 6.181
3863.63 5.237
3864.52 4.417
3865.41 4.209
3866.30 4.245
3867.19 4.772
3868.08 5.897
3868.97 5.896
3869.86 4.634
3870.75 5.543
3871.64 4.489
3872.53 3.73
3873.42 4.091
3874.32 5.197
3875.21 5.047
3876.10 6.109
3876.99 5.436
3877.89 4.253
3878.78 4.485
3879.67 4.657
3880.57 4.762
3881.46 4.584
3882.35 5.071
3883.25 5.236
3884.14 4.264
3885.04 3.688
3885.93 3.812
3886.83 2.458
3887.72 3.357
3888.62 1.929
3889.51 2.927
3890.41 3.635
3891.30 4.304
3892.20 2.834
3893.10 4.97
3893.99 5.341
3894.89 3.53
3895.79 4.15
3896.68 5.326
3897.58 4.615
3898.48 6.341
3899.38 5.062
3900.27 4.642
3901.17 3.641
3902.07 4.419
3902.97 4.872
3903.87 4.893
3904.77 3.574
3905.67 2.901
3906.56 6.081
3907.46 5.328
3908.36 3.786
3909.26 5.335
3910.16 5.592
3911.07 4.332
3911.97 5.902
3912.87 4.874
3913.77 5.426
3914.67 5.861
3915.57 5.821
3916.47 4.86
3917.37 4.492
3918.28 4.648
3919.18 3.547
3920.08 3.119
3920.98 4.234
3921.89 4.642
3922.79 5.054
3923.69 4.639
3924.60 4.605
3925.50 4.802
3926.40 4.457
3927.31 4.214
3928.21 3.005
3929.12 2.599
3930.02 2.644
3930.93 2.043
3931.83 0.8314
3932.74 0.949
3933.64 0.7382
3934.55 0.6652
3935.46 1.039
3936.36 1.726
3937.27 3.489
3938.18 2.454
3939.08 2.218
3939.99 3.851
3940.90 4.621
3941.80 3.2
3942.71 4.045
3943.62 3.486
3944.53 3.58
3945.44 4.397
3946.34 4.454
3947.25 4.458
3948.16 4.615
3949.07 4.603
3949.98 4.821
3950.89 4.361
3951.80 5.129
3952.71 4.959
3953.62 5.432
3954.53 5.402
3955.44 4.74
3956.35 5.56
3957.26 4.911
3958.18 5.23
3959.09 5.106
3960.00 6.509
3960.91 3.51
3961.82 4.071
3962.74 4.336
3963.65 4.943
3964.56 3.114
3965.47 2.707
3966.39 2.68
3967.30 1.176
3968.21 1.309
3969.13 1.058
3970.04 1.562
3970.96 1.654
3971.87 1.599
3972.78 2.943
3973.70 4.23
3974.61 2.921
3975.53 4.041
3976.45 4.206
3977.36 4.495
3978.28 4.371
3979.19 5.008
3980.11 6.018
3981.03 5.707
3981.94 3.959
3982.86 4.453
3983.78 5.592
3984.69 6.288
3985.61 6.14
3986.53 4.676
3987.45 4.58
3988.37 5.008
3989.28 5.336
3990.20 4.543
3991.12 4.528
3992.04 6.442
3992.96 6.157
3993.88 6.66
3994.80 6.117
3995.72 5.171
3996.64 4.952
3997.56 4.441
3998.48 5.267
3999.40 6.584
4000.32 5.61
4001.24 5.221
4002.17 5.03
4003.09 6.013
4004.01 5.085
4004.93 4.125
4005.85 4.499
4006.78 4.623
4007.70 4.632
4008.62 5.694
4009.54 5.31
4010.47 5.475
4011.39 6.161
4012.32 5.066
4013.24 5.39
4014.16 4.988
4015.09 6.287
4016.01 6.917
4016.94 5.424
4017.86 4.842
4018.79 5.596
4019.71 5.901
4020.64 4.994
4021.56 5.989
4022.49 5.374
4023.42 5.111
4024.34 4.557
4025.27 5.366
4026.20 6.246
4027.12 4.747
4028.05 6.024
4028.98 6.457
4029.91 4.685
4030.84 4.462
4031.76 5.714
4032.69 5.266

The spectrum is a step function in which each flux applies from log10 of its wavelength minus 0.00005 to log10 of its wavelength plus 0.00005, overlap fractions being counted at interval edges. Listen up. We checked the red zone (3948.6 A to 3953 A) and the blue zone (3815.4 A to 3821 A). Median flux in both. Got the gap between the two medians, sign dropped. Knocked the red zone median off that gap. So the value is -4.7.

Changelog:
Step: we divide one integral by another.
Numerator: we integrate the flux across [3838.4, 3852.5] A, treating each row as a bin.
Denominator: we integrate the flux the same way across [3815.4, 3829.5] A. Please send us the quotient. 1.0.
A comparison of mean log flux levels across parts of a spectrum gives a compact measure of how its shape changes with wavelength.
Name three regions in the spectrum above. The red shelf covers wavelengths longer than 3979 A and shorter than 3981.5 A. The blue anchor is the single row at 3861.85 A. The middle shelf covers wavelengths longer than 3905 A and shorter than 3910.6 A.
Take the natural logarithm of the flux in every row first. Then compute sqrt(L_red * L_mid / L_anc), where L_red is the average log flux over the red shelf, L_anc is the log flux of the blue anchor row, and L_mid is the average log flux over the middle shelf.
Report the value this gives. 1.3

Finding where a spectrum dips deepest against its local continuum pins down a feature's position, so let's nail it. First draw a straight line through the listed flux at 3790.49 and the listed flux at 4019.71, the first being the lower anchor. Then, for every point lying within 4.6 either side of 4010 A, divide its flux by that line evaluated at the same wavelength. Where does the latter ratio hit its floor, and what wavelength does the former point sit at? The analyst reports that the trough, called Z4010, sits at 4005.85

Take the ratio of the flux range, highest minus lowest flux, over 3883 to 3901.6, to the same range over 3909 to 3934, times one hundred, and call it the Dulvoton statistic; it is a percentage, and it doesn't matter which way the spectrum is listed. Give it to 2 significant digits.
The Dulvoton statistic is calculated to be 85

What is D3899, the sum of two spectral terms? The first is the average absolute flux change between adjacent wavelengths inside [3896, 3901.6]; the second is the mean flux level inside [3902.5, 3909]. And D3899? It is 5.5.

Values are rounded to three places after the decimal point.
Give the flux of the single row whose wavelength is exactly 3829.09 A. 3.119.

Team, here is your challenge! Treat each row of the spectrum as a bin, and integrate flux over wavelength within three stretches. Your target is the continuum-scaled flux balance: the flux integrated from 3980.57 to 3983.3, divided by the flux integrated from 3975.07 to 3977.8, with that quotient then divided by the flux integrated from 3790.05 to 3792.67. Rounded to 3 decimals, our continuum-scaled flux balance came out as 0.091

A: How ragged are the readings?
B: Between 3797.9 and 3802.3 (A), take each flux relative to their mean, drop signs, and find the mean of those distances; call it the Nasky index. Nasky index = 0.9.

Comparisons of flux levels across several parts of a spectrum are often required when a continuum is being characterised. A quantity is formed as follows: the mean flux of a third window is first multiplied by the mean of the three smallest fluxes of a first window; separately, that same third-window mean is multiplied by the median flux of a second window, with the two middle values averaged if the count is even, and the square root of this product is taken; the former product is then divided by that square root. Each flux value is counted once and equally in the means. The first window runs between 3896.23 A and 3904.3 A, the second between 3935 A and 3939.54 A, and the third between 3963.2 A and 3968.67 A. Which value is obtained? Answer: 4.62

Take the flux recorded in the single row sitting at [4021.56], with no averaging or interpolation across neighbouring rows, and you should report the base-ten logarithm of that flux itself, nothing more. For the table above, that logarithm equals 0.78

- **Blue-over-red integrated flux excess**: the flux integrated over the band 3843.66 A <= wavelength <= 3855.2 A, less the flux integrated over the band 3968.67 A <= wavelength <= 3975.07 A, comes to 44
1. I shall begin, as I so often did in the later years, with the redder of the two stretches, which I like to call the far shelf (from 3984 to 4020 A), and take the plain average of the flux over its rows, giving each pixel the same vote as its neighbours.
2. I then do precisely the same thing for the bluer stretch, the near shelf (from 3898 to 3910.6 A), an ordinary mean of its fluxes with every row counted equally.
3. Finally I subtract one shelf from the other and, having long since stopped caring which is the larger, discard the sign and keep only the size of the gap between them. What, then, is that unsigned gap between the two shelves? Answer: 0.66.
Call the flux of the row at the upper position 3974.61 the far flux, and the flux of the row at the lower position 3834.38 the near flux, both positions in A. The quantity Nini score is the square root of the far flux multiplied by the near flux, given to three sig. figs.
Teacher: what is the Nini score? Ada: 2.21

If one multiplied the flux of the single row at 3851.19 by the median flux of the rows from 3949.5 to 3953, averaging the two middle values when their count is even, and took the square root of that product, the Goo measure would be 4.2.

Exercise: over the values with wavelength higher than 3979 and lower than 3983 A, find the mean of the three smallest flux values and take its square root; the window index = 2.12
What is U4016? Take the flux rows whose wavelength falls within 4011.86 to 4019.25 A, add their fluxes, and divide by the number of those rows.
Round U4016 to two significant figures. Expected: 5.6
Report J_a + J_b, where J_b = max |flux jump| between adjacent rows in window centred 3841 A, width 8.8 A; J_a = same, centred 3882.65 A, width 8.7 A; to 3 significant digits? 2.43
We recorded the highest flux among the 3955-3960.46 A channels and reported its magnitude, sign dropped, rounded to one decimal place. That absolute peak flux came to 6.5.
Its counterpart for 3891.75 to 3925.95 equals 6.3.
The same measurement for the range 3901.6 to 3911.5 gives 6.1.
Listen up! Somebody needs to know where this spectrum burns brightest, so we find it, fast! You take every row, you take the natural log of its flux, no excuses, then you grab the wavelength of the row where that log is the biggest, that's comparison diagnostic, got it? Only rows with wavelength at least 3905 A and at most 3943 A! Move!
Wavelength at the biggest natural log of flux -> 3906.56 A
